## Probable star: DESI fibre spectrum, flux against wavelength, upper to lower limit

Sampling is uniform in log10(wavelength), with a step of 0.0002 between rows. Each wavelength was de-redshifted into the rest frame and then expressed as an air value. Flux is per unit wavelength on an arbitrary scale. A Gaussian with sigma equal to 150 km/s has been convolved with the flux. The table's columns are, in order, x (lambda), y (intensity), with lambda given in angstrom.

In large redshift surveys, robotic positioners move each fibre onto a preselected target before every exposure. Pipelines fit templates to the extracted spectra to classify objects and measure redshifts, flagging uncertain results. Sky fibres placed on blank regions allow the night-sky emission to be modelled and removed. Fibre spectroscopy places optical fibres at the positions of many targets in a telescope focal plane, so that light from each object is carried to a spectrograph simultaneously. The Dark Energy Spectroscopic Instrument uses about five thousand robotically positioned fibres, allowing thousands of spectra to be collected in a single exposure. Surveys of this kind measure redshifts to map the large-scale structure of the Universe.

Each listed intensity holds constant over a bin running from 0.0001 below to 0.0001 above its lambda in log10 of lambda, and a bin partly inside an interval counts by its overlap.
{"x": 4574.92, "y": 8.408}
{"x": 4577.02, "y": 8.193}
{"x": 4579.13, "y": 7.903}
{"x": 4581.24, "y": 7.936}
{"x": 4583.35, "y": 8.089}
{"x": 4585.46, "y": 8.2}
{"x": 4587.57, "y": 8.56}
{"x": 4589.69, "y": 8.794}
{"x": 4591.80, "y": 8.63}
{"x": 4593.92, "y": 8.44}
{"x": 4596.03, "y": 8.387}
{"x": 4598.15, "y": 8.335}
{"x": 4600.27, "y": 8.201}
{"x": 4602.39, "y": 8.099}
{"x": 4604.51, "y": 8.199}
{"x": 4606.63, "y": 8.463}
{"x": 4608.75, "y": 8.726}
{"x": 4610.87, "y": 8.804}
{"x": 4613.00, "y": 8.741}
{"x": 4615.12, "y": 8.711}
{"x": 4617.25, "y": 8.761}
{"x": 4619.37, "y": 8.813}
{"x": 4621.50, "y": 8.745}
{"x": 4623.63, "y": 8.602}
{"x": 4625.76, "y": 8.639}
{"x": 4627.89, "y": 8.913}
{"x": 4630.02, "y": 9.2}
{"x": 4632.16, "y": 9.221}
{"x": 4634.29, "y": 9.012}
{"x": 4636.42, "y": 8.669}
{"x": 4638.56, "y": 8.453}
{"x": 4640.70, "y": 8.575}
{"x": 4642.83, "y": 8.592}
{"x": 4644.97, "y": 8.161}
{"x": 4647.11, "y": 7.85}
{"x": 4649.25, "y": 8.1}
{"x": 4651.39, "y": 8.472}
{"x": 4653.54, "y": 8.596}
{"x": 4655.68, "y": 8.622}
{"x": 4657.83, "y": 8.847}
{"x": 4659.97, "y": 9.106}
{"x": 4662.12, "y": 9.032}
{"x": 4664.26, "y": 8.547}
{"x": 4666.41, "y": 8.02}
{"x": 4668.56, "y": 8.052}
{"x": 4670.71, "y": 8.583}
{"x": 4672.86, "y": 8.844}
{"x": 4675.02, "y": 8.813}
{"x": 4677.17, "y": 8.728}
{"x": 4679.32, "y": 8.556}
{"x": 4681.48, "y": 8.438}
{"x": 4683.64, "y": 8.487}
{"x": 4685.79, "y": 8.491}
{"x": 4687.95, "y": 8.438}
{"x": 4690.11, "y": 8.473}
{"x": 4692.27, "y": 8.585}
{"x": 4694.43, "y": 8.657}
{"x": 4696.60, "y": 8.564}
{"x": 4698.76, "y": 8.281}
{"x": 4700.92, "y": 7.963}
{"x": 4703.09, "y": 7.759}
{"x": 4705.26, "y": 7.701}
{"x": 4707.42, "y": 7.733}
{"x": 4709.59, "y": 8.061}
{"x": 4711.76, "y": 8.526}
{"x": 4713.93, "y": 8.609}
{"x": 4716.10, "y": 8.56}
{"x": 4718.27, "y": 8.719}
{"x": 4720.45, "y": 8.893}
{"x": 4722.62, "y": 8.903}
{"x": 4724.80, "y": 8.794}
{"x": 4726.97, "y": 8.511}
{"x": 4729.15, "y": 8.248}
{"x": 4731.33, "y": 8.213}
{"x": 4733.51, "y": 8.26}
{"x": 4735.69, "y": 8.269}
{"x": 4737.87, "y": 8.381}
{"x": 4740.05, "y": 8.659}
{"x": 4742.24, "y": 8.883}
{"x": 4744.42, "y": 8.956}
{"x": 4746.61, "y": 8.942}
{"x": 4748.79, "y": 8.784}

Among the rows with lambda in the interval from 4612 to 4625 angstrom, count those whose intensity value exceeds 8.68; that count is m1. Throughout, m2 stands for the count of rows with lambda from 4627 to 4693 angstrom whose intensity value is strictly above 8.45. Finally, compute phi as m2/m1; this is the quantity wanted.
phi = 4.8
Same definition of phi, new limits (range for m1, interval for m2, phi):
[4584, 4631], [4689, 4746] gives 1.5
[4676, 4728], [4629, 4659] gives 2.2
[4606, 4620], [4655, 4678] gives 1.5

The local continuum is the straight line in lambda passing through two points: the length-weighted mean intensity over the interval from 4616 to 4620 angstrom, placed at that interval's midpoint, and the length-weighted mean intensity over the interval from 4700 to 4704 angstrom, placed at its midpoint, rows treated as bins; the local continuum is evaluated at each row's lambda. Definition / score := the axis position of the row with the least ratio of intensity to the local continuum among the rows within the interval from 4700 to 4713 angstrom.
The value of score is 4705.26 angstrom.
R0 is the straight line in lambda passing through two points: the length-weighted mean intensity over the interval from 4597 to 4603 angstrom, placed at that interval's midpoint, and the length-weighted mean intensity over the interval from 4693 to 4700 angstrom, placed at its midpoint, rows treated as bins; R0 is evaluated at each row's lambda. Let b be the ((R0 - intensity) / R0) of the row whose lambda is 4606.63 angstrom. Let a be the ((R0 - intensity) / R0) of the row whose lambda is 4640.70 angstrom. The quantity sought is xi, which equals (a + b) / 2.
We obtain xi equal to -0.028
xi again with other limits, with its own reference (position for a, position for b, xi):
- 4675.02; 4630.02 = -0.077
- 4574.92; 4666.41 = 0.007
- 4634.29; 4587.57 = -0.065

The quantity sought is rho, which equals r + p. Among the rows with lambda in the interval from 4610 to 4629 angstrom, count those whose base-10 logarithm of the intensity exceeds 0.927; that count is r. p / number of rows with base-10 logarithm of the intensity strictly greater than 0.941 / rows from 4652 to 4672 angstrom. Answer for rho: 12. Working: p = 3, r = 9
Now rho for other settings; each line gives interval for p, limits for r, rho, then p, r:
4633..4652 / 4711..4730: 9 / 1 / 8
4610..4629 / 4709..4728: 14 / 6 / 8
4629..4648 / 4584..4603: 6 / 3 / 3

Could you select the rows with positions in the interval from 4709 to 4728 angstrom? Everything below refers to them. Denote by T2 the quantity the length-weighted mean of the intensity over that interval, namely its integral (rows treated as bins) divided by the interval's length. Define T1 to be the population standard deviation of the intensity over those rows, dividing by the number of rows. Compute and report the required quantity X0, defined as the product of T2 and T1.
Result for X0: 2.1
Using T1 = 0.24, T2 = 8.64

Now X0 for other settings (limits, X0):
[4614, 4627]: 0.6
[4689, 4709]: 3.1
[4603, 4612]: 2.0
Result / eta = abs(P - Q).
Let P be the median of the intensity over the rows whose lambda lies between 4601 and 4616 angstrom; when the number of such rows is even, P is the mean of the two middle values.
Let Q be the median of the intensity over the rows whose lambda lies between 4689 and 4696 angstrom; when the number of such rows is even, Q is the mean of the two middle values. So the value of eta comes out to 0.13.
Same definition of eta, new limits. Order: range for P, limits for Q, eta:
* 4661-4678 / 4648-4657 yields 0.12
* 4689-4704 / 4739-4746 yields 0.41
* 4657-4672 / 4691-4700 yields 0.01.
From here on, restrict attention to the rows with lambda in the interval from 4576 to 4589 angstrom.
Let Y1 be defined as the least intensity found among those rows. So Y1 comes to 7.903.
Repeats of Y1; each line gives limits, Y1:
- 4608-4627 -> 8.602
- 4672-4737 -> 7.701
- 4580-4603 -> 7.936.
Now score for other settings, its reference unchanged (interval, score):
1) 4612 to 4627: 4623.63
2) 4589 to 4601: 4600.27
